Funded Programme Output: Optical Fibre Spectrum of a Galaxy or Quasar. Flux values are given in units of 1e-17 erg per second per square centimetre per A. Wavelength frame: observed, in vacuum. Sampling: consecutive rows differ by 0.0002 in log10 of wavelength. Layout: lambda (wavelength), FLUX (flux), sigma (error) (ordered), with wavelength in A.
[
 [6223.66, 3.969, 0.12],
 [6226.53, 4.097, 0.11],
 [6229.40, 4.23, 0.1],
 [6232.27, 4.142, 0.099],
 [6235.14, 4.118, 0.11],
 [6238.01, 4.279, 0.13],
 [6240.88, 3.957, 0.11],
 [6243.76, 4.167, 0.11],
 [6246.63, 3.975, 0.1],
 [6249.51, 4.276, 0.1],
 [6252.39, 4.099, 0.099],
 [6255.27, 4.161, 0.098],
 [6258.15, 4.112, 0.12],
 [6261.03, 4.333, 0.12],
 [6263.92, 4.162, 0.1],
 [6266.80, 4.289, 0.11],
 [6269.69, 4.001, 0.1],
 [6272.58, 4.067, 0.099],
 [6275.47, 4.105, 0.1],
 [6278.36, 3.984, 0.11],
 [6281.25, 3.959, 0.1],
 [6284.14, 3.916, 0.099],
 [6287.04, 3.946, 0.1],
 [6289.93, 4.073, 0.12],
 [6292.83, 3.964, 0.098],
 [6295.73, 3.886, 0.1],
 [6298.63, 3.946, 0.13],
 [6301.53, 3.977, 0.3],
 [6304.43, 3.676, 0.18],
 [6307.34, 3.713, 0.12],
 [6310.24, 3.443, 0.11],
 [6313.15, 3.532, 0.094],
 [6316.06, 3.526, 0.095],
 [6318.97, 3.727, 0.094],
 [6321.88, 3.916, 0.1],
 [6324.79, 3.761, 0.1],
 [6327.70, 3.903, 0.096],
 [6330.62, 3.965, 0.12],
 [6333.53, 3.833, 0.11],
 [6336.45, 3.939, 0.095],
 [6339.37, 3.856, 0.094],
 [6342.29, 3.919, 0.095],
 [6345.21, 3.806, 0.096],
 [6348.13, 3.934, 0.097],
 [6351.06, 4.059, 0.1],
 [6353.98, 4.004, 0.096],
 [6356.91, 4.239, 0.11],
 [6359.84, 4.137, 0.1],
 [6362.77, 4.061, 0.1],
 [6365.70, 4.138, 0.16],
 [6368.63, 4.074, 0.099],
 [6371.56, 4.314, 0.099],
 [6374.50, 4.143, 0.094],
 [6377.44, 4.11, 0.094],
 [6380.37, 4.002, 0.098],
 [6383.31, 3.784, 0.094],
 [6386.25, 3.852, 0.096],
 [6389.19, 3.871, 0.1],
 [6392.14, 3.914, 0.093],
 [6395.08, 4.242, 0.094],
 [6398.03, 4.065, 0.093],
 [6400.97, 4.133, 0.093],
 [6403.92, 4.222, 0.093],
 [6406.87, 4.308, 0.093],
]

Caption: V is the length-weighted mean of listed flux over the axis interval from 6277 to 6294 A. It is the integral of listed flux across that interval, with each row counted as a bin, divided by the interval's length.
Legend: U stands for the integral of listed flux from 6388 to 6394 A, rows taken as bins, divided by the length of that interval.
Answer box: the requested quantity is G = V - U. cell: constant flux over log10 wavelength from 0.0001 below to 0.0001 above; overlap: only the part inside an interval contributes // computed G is 0.06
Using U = 3.91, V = 3.97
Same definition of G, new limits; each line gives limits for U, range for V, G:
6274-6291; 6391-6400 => 0.09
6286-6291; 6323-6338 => -0.13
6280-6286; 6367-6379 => 0.22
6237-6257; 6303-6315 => -0.54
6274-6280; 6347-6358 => 0.01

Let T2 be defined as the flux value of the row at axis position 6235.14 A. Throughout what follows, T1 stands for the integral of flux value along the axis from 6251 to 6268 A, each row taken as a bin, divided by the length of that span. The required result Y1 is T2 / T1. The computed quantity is 0.98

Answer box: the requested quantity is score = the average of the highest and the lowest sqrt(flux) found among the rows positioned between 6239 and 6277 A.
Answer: 2.04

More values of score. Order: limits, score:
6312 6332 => 1.93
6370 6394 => 2.01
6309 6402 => 1.97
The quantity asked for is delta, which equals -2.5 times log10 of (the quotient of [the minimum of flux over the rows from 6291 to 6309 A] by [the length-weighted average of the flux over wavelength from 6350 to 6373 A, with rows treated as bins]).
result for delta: 0.13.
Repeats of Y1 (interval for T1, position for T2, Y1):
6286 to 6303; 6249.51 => 1.08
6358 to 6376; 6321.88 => 0.94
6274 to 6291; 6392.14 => 0.98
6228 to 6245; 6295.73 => 0.94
